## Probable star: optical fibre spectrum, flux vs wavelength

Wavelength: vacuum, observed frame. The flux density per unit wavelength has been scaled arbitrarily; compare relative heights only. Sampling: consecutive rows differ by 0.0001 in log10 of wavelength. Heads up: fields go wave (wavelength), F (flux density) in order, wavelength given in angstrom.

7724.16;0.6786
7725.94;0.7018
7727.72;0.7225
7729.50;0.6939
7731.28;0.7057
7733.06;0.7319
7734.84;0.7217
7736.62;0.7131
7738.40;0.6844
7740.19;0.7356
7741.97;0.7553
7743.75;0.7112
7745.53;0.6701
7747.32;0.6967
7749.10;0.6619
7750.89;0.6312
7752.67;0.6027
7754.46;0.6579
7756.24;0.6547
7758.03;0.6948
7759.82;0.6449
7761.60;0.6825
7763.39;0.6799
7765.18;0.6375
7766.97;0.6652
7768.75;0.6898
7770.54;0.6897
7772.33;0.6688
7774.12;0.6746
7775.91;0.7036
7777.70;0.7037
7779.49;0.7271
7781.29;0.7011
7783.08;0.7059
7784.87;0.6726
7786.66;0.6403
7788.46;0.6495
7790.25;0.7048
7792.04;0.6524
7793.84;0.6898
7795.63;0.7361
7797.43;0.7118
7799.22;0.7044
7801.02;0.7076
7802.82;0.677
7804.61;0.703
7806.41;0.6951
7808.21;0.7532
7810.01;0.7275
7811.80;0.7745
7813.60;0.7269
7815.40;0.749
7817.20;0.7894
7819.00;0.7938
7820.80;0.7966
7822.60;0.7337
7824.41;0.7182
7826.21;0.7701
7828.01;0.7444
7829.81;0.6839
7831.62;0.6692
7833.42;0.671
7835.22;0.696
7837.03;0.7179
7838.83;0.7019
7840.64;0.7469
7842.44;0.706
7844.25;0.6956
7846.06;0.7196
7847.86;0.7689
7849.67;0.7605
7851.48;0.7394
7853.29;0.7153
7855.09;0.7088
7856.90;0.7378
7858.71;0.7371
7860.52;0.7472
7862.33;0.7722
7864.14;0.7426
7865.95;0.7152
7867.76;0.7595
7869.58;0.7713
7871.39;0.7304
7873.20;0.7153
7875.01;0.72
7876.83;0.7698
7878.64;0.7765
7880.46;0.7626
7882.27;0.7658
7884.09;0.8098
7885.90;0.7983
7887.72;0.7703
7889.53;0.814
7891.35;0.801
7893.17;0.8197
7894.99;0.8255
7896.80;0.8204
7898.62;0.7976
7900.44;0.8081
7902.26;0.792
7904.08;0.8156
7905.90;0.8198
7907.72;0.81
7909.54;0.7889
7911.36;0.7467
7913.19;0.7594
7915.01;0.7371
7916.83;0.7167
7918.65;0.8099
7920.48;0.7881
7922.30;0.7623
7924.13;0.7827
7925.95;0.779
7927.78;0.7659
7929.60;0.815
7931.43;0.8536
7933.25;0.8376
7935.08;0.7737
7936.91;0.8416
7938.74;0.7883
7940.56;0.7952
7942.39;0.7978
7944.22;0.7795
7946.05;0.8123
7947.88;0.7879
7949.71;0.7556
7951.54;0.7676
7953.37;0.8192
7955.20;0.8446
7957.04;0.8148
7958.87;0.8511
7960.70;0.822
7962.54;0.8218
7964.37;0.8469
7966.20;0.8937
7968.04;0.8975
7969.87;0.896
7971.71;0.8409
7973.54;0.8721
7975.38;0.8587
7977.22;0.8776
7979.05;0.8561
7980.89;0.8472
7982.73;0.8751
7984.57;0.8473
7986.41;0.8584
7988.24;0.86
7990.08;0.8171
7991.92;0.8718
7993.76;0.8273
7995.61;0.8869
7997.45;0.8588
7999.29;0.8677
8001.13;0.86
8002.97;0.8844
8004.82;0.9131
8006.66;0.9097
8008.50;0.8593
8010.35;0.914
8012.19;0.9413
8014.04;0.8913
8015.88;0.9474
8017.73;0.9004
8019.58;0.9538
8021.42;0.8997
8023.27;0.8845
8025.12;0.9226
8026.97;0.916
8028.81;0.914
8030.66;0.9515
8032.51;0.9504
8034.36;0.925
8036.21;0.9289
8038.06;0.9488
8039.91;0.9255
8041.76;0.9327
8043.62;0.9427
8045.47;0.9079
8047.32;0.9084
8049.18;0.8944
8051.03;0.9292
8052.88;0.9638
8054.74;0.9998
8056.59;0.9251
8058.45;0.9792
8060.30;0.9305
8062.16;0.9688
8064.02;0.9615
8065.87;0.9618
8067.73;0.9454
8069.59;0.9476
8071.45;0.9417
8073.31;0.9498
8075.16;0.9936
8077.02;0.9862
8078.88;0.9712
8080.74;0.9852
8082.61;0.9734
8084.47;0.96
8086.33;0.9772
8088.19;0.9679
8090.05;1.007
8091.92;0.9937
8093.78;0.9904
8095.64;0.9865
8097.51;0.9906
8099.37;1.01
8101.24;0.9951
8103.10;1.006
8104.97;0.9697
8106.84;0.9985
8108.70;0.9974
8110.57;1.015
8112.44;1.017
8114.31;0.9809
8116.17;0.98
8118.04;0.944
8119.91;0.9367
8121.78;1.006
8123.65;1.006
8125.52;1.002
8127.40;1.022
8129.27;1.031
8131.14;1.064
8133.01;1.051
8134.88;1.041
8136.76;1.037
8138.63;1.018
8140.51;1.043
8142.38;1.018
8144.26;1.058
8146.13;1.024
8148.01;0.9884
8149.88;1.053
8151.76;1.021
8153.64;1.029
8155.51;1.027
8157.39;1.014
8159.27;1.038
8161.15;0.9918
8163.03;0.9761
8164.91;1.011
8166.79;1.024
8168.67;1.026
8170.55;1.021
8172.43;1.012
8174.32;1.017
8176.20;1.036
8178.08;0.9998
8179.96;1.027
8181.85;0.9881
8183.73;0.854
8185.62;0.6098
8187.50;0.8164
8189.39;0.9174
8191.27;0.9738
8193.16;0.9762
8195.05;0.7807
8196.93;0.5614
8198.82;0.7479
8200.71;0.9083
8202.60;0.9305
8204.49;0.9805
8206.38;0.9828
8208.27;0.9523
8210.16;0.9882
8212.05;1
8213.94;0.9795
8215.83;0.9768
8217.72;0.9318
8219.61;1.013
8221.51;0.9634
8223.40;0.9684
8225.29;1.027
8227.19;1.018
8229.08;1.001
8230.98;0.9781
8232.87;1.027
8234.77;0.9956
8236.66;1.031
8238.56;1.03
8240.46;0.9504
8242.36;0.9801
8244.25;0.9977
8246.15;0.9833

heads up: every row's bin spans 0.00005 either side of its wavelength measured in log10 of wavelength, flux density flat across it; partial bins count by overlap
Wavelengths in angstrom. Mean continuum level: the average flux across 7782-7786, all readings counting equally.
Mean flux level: 0.69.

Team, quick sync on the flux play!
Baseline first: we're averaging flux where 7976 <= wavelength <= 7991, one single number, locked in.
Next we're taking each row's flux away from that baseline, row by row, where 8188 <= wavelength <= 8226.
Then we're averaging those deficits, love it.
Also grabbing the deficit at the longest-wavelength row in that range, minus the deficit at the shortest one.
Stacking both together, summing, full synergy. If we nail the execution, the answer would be -0.18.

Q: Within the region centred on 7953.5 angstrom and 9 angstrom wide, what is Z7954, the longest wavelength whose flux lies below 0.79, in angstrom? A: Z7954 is 7951.54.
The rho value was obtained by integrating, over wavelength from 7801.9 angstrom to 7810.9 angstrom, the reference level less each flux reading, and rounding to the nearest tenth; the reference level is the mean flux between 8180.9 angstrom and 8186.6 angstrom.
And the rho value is 1.0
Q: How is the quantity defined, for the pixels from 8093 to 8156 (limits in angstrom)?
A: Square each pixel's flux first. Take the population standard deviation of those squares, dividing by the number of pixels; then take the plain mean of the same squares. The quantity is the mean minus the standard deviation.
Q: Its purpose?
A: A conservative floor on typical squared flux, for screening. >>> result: 1.0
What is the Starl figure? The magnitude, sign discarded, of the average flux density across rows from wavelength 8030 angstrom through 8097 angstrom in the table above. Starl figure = 0.96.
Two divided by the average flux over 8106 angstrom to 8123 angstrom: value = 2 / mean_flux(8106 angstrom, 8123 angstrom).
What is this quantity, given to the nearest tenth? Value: 2.0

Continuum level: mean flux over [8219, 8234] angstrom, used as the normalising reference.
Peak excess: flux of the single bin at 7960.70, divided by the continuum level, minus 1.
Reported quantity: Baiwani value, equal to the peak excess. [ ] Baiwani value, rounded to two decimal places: -0.18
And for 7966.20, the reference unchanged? -0.11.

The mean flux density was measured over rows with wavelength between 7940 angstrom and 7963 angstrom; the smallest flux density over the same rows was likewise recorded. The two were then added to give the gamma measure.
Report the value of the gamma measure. 1.6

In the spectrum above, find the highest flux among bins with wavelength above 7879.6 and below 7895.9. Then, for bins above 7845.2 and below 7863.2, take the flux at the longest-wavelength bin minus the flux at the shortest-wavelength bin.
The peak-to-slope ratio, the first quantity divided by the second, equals 16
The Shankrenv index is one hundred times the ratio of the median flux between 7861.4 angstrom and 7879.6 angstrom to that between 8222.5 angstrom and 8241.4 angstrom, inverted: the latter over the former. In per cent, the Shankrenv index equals 134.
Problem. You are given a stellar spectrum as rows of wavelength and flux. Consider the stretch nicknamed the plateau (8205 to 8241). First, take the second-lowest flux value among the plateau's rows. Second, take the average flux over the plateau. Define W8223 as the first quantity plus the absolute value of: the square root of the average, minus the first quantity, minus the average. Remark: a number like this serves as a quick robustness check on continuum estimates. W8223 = 1.90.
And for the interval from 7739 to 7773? 1.12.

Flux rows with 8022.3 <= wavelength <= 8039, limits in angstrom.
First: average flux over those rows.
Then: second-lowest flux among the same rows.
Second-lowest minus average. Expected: -0.0129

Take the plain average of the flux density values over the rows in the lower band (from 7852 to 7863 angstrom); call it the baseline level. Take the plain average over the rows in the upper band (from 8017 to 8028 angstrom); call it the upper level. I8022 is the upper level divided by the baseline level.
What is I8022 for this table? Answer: 1.24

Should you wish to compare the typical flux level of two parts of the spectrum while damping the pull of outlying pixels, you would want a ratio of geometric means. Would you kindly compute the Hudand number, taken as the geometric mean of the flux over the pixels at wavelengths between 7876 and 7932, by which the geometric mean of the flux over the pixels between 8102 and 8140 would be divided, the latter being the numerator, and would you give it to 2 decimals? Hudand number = 1.27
